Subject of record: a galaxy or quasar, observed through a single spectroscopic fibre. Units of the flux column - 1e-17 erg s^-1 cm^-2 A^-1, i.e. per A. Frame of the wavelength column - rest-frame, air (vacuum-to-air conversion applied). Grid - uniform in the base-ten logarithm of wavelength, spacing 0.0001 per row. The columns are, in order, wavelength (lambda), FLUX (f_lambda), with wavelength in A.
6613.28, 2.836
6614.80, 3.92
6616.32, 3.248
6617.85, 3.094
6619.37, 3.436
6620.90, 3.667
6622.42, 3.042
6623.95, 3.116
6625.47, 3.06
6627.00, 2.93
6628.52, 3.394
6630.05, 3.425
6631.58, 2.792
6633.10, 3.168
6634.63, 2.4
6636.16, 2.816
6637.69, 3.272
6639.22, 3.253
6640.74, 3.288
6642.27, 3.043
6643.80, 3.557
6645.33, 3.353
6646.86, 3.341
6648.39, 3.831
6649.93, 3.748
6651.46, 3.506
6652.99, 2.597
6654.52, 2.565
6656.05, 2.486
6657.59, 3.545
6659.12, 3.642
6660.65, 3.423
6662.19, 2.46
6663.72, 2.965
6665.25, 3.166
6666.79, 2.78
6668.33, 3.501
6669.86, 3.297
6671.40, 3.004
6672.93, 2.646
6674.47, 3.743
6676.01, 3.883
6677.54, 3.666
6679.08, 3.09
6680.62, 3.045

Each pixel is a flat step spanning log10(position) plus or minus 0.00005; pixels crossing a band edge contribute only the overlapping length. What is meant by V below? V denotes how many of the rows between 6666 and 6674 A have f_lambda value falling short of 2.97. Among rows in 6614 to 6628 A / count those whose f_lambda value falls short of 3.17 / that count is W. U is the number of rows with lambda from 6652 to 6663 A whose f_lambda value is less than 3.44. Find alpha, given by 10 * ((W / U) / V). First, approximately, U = 5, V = 2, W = 5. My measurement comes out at 5.0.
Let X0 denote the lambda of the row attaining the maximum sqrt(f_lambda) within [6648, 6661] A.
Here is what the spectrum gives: 6648.39 A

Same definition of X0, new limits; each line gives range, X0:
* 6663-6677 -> 6676.01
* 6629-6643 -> 6630.05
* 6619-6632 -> 6620.90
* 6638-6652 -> 6648.39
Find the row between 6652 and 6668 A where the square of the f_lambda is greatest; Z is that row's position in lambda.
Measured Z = 6659.12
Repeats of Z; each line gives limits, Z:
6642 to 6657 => 6648.39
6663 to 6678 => 6676.01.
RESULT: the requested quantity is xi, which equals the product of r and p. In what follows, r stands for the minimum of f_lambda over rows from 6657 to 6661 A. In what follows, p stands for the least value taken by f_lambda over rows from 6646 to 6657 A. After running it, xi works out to 8.5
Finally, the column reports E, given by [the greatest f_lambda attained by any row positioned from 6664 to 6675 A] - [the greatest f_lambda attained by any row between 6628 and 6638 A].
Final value 0.32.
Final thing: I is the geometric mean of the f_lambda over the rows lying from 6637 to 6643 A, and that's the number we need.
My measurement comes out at 3.21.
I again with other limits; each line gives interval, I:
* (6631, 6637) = 2.78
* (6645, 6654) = 3.37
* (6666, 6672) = 3.13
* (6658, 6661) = 3.53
